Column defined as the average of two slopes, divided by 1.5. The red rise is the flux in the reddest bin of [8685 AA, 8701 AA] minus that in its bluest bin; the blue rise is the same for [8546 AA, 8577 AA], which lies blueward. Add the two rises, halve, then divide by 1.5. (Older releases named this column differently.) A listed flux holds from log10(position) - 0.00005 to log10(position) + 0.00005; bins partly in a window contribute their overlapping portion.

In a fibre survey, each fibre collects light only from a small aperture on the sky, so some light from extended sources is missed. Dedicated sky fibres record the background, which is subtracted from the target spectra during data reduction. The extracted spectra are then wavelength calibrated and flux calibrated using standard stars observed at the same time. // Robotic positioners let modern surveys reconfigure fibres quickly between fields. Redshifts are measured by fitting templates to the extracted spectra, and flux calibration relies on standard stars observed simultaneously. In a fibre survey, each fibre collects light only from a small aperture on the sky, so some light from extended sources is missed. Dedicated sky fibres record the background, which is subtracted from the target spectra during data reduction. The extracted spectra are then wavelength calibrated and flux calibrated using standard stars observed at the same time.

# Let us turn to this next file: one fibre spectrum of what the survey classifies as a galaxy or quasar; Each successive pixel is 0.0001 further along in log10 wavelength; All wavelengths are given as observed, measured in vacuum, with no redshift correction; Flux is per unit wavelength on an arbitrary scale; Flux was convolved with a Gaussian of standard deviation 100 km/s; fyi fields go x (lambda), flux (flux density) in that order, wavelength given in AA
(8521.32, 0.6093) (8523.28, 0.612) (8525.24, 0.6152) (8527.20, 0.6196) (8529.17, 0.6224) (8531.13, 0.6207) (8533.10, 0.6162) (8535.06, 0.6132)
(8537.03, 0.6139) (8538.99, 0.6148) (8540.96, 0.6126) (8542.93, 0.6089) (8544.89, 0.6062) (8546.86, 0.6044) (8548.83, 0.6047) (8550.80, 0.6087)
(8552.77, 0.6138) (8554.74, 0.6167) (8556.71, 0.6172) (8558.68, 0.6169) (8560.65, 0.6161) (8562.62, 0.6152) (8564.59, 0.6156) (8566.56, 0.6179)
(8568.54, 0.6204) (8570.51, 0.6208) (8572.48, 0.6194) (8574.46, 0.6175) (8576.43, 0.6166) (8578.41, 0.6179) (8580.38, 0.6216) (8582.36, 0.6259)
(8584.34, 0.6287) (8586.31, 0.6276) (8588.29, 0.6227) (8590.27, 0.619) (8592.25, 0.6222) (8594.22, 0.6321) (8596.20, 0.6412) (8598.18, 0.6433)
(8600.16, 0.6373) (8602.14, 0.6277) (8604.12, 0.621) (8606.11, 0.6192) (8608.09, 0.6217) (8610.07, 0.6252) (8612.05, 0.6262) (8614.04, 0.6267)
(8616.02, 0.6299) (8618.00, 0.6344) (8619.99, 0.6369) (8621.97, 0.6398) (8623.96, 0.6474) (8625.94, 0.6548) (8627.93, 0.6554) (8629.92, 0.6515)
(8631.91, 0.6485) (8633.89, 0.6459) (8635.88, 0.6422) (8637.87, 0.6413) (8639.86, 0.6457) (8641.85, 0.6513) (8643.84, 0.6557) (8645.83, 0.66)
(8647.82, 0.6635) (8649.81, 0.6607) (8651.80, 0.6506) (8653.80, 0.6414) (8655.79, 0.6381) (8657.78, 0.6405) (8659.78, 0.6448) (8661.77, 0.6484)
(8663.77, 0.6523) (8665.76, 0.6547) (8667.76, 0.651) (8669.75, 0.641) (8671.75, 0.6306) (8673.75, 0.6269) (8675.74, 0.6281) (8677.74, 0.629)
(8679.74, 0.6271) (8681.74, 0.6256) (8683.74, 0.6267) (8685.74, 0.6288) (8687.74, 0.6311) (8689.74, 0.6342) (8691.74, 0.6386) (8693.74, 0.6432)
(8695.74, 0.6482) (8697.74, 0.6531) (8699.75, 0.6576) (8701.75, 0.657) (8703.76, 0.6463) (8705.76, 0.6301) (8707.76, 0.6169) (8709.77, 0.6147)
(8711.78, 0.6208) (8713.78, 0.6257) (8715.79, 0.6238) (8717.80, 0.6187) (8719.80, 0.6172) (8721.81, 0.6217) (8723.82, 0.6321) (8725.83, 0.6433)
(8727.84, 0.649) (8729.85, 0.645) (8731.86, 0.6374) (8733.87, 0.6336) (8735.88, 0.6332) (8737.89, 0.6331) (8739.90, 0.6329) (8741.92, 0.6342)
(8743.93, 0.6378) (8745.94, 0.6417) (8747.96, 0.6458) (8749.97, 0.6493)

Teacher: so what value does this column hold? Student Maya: 0.014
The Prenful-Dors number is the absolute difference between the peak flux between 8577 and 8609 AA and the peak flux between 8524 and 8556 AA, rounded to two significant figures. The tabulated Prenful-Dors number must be 0.021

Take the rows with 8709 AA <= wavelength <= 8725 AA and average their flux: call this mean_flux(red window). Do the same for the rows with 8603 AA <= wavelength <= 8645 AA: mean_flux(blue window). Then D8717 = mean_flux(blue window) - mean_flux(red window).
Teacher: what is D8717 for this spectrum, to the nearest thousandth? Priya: 0.017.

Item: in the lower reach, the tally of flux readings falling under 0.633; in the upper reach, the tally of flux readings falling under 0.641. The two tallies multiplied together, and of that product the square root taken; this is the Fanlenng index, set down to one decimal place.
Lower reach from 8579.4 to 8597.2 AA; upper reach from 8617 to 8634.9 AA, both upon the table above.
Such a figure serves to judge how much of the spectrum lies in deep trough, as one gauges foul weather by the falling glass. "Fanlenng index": 4.9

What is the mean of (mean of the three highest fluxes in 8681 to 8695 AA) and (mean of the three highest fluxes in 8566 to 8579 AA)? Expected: 0.629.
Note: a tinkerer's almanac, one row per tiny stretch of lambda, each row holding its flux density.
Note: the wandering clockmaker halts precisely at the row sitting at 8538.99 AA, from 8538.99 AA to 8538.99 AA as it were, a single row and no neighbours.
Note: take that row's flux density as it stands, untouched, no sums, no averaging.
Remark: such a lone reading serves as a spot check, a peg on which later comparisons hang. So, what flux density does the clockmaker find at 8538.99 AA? 0.6148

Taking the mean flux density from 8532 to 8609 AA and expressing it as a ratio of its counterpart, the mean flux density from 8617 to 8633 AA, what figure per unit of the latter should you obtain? 0.96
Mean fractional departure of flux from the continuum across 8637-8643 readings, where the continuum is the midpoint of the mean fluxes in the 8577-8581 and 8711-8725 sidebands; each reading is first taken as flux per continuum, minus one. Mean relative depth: 0.040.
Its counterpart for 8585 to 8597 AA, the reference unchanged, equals 0.010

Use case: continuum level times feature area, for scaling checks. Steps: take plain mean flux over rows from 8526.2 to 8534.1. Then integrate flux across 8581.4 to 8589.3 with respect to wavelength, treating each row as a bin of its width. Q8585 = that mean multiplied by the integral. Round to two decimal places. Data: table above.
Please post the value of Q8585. 3.07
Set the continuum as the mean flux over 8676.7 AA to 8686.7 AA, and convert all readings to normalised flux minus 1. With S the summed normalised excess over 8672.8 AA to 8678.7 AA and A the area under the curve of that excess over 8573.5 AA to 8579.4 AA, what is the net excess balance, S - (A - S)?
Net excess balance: 0.101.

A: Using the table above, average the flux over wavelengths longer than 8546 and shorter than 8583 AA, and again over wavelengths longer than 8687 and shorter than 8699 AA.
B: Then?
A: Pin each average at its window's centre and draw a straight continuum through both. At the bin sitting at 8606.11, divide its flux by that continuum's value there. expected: 0.99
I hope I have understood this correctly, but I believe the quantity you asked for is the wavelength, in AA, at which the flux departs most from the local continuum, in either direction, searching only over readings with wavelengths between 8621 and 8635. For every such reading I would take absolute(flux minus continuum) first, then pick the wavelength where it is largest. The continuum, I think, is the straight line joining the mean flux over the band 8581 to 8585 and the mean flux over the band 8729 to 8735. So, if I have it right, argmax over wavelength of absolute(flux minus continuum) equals 8627.93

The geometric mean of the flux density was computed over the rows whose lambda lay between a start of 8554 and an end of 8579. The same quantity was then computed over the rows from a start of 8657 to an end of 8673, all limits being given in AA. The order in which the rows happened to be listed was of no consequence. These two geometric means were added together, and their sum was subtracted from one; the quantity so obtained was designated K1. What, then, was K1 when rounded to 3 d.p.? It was -0.263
